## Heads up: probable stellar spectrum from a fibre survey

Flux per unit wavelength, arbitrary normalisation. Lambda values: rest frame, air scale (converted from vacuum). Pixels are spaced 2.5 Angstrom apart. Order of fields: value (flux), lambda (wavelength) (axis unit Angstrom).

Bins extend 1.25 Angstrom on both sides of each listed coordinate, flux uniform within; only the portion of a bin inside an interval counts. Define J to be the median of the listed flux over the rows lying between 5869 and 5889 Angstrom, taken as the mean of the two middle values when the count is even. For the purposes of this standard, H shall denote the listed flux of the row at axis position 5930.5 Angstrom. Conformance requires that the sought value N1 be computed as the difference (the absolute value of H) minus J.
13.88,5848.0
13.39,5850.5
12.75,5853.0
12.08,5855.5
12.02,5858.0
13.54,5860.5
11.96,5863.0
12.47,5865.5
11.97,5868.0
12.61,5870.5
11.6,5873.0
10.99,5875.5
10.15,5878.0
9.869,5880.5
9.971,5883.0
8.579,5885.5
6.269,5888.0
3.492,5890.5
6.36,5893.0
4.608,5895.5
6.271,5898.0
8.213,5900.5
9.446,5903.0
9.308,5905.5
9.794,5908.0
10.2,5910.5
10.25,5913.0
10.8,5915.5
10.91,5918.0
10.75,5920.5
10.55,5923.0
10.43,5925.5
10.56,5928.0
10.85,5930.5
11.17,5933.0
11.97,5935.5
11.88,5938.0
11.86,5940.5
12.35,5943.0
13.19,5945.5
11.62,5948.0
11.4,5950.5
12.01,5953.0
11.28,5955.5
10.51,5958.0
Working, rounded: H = 10.85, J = 10.1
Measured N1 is 0.8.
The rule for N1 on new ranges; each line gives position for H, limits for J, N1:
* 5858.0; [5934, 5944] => 0.1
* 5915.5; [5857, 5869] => -1.2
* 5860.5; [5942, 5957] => 1.7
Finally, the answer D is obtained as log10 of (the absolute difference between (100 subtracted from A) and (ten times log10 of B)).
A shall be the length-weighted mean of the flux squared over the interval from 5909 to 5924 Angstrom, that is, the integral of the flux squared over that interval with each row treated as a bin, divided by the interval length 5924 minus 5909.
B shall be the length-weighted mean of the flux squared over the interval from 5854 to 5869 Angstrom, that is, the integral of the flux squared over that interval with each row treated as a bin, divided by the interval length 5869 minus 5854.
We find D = 1.01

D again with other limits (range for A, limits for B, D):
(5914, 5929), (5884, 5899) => 0.34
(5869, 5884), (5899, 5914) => -0.69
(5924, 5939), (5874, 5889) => 0.65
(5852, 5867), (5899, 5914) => 1.56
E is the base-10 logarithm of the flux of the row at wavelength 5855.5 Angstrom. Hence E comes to 1.08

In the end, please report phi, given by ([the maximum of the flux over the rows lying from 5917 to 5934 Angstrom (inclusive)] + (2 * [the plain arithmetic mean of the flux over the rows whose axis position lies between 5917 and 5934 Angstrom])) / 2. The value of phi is 16.3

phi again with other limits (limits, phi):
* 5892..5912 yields 13.1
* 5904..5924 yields 15.8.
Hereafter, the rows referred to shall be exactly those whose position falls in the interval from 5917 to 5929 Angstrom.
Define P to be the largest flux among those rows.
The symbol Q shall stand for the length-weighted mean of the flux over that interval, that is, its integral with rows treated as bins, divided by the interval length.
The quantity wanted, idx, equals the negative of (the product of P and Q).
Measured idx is -116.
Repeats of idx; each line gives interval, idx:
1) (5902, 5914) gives -100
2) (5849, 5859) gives -169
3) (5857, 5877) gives -164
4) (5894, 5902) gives -53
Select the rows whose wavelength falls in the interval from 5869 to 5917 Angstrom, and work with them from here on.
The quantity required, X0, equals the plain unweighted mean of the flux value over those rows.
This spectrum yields 8.9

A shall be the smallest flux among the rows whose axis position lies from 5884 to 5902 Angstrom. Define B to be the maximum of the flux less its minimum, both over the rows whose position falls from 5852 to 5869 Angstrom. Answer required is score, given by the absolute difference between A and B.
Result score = 1.9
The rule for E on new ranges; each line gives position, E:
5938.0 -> 1.07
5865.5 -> 1.10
